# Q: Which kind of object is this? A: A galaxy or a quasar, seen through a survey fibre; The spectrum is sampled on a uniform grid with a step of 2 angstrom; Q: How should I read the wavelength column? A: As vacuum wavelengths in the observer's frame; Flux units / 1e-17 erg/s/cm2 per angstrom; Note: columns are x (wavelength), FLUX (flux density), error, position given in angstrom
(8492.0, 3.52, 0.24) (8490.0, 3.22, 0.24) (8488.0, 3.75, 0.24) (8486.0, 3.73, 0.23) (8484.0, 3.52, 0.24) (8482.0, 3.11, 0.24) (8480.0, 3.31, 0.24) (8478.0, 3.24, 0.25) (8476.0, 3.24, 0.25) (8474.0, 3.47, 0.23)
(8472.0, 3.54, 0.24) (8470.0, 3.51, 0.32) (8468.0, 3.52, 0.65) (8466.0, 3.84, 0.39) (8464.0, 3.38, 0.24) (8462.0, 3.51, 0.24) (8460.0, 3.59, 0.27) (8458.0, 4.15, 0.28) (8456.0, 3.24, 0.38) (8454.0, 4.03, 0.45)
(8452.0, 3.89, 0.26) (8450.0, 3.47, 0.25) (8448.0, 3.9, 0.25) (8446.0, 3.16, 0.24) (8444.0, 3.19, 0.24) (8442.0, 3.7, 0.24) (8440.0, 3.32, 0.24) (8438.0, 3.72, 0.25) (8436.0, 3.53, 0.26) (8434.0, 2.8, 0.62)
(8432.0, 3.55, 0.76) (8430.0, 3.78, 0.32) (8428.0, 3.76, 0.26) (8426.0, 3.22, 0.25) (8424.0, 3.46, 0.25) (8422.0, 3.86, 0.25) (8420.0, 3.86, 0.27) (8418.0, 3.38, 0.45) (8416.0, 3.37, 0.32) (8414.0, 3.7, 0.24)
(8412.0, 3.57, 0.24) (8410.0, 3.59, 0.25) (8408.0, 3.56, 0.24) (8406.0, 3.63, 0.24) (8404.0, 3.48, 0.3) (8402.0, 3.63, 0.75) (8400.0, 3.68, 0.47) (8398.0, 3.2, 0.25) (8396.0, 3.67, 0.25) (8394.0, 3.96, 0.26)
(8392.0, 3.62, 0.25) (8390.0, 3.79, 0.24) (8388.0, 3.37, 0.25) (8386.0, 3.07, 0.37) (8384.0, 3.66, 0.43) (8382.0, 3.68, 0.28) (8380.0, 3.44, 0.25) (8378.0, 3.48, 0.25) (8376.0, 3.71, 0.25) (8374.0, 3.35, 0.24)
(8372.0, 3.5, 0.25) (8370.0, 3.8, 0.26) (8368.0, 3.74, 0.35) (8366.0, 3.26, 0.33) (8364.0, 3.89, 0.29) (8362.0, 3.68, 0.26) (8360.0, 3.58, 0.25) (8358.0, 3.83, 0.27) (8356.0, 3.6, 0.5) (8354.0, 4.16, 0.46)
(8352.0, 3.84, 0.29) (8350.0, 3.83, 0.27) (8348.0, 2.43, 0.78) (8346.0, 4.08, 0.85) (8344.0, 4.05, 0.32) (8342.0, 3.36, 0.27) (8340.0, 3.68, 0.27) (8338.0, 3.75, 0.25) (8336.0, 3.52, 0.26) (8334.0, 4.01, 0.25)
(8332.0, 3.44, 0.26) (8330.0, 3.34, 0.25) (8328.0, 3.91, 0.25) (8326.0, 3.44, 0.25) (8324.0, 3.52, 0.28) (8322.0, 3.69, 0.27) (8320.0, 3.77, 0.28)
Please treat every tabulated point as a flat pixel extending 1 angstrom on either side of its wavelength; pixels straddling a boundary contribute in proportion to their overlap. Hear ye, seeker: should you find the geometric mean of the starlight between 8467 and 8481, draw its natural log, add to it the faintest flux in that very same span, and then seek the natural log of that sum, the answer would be 1.50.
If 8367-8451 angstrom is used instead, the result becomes 1.40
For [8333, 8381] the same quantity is 1.31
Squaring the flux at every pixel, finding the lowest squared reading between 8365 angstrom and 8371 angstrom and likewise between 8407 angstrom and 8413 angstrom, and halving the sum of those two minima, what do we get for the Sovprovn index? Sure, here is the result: 11.7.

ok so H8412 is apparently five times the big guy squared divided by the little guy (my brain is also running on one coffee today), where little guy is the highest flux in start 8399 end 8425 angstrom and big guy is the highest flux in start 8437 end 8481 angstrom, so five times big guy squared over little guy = 22.3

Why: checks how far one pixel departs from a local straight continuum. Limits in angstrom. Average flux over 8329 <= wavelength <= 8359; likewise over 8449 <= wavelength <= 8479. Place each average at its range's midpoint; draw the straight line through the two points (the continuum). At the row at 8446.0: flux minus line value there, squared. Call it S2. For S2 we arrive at 0.183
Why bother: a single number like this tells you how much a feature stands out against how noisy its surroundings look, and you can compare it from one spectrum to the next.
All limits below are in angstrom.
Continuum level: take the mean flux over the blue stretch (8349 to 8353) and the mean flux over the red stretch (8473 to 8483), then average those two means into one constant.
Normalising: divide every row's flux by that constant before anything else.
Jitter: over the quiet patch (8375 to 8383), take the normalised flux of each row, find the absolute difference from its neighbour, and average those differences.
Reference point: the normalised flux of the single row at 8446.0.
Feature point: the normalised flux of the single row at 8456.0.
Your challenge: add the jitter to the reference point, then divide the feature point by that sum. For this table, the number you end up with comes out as 0.97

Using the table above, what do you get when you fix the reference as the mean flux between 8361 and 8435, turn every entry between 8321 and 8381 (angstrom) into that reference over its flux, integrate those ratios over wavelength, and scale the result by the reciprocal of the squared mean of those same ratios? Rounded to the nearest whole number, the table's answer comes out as 61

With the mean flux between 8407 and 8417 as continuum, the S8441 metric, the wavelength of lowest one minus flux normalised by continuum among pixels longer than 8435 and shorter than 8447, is 8438.0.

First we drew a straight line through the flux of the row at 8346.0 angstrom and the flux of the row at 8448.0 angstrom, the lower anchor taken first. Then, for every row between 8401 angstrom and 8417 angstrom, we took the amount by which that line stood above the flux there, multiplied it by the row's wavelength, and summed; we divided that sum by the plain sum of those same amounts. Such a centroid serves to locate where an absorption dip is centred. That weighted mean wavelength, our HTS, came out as 8409.2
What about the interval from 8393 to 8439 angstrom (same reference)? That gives 8416.8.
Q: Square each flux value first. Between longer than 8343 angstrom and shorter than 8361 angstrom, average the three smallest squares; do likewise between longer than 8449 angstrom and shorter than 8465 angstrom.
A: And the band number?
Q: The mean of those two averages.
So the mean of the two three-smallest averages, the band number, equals 10.9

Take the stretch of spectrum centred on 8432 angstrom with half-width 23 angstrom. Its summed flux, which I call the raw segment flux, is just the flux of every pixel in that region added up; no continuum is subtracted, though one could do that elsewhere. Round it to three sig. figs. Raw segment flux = 81.8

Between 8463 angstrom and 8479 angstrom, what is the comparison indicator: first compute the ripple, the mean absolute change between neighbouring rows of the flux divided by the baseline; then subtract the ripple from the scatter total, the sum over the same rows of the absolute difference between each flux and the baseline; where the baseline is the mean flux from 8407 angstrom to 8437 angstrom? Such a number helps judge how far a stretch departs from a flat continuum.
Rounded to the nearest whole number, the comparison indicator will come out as 1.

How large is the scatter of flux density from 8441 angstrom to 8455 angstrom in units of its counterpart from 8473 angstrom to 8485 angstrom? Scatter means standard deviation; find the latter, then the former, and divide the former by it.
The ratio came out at 2.3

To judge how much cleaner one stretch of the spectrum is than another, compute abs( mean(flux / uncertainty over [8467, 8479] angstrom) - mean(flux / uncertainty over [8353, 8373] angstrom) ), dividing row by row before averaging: 0.1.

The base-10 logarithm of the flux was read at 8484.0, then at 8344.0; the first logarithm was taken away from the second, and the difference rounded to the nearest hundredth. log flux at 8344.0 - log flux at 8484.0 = 0.06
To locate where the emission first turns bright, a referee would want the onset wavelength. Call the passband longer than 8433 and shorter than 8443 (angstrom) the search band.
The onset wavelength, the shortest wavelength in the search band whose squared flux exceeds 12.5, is 8438.0 angstrom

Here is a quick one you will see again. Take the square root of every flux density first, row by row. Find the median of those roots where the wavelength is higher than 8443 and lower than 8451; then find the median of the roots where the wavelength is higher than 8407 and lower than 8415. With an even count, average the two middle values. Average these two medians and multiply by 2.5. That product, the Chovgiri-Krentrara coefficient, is 4.65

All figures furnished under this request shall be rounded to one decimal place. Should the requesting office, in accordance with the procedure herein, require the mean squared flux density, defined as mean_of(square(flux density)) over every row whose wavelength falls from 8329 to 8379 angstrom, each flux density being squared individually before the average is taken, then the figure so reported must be 13.3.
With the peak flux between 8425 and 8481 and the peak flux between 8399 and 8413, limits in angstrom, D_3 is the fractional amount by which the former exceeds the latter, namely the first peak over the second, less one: 0.13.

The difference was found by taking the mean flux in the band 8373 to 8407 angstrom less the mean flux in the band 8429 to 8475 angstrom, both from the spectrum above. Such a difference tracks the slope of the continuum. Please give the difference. -0.002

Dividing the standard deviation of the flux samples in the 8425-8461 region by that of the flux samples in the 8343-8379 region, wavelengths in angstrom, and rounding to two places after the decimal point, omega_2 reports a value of 0.90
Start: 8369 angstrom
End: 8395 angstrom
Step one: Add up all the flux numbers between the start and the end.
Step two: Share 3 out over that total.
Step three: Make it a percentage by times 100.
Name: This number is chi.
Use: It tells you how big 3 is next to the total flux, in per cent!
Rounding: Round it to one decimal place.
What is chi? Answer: 6.5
